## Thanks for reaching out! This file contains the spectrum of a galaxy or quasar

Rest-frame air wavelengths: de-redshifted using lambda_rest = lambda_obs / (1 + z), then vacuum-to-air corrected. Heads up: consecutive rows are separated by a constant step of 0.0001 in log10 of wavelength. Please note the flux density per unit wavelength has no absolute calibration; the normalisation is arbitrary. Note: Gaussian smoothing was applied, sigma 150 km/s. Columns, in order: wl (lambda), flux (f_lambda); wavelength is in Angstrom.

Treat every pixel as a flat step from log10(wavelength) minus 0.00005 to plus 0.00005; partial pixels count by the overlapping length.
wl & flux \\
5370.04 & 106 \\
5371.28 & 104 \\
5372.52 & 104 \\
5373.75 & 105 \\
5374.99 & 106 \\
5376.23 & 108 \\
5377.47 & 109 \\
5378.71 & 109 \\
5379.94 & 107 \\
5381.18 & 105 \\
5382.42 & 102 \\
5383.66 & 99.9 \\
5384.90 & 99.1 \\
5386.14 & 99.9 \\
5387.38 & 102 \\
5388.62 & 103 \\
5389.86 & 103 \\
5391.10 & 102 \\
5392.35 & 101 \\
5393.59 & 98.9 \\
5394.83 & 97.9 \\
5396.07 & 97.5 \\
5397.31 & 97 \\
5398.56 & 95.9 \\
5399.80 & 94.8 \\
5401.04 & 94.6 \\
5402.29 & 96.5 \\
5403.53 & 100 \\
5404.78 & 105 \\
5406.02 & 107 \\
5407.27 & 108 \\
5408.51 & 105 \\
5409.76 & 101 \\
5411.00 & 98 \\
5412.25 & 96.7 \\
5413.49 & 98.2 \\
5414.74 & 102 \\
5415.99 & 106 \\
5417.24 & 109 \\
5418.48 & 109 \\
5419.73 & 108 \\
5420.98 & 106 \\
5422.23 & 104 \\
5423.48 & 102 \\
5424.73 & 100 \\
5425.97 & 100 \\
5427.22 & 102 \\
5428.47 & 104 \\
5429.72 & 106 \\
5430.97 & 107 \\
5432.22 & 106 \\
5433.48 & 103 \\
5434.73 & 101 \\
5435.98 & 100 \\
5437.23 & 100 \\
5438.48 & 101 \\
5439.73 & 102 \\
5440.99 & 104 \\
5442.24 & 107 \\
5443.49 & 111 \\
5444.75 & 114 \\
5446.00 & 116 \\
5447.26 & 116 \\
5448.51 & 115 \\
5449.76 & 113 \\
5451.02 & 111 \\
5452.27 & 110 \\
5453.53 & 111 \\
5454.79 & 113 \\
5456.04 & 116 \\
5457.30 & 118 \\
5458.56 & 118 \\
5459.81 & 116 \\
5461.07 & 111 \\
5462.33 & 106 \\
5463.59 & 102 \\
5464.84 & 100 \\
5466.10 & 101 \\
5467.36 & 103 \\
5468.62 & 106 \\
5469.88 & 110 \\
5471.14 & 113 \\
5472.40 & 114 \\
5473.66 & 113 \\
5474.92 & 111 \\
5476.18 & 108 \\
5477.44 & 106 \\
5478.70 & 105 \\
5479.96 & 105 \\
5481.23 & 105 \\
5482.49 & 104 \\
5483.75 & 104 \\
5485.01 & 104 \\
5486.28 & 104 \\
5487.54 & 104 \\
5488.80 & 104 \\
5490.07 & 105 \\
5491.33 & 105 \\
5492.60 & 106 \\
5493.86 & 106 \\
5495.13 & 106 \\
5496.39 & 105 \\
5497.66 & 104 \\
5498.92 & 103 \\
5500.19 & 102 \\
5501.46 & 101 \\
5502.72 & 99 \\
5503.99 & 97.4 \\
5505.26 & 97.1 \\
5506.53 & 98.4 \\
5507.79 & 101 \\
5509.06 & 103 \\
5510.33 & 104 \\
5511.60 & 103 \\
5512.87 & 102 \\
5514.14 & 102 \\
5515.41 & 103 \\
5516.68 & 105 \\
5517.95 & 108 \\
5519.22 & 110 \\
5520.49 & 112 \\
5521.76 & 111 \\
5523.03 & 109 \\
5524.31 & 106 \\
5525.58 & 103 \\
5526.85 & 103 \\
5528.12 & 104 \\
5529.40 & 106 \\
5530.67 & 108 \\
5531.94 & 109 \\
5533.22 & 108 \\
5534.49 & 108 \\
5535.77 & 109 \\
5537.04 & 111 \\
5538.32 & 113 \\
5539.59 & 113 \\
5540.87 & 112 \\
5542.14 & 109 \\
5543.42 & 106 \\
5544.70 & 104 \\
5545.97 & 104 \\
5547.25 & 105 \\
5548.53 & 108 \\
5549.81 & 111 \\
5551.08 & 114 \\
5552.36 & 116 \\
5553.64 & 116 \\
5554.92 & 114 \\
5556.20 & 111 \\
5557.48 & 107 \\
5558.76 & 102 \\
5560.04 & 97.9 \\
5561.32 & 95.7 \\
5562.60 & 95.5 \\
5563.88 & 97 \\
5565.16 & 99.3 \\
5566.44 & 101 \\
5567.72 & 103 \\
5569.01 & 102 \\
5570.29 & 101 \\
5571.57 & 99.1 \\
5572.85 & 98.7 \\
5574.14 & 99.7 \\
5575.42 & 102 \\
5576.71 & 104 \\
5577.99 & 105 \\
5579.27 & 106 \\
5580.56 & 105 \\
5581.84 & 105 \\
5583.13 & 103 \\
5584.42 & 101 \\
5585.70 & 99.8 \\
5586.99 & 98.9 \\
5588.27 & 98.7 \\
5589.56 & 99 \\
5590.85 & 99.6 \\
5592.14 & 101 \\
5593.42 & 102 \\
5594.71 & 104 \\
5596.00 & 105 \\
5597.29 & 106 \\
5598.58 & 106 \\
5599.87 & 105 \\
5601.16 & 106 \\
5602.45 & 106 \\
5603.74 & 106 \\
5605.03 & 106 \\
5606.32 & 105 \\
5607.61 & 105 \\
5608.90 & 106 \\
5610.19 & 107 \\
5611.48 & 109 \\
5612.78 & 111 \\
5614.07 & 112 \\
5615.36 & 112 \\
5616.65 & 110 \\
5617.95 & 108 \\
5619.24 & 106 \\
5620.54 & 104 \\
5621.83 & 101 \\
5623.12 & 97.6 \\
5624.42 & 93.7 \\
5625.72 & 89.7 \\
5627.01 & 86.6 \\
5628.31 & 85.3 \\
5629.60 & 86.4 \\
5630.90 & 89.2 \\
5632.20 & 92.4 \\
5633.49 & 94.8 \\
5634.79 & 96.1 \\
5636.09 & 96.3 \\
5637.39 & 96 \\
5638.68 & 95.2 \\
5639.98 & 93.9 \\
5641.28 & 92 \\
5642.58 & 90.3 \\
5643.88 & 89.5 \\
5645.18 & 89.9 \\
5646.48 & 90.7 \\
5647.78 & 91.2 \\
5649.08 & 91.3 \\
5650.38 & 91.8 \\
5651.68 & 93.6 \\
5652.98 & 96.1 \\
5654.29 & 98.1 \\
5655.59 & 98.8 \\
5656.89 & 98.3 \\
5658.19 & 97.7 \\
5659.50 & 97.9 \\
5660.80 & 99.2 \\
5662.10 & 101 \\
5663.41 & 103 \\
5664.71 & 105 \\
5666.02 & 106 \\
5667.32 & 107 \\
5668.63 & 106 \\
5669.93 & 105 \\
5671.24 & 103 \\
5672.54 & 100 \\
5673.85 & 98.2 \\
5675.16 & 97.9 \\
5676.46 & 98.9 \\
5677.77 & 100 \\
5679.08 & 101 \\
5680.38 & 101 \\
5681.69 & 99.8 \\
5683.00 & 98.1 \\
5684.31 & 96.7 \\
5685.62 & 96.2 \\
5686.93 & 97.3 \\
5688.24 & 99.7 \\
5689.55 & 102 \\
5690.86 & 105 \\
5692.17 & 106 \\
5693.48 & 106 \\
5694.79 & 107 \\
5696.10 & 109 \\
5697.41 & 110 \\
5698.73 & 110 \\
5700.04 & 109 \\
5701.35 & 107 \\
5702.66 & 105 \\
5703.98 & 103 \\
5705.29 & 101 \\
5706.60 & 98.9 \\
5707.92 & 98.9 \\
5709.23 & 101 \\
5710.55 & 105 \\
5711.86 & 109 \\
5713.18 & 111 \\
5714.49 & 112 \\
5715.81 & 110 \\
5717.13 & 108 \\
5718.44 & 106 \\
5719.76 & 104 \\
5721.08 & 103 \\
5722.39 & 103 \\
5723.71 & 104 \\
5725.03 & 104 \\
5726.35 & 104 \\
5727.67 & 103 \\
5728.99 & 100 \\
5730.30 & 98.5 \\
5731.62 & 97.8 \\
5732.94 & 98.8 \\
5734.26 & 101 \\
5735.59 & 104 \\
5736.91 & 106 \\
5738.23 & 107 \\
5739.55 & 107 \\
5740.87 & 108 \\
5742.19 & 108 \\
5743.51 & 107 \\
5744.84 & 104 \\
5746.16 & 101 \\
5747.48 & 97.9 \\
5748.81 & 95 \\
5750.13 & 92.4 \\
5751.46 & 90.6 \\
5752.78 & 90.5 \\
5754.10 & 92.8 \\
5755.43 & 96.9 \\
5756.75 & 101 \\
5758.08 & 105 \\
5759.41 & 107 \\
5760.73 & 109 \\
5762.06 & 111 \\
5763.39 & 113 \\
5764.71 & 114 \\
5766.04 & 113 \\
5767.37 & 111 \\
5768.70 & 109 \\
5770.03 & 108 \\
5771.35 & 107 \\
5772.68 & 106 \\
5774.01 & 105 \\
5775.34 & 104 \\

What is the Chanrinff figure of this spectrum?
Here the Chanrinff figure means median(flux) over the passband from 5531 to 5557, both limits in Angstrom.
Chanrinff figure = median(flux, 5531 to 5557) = 110.0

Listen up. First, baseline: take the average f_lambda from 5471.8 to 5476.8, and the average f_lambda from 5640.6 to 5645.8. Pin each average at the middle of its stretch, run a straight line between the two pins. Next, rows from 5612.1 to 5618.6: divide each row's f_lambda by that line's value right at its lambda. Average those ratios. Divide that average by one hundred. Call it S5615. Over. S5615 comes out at 0.0118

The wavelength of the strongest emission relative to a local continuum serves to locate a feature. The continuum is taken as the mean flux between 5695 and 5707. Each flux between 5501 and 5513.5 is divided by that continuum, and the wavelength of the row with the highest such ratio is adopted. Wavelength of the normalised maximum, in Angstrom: 5510.33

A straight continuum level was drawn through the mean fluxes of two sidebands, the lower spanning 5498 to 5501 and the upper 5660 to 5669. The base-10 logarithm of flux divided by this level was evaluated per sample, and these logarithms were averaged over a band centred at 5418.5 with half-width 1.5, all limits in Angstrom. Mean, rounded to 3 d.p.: 0.028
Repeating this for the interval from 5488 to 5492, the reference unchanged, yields 0.009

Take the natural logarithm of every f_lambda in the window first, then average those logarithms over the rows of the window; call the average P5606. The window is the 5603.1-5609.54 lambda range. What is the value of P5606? 4.66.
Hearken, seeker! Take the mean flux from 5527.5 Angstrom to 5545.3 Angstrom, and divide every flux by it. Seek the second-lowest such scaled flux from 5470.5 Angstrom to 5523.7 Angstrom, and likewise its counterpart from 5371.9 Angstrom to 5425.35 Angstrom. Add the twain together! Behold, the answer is 1.77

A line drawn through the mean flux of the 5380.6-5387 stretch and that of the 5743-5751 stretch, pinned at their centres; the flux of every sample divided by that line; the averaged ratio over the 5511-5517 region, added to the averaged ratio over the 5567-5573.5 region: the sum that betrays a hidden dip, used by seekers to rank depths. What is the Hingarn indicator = 2.03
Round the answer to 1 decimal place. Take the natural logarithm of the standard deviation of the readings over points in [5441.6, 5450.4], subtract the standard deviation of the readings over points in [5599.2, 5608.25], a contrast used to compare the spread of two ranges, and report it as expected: 0.6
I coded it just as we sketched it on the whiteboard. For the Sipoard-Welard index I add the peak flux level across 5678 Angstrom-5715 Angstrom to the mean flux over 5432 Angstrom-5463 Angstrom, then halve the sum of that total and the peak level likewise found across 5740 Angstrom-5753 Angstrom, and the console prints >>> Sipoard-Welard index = 164.8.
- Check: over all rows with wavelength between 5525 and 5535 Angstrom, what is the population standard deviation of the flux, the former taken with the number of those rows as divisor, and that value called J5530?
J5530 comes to 2.32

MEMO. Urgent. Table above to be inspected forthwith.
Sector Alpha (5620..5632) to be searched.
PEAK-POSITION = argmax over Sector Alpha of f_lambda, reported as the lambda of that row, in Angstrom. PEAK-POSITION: 5620.54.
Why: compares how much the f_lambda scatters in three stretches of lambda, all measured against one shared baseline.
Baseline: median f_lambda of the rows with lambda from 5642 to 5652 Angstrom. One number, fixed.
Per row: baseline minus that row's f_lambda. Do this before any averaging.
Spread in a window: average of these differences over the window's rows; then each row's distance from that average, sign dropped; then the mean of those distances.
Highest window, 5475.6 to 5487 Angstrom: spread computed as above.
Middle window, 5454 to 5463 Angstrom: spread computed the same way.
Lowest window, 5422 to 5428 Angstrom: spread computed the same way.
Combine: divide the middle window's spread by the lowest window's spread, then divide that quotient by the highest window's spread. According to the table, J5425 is 3.01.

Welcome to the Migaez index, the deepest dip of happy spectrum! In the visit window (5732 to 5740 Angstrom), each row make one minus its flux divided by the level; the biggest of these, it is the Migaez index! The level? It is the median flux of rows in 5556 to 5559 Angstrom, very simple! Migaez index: 0.08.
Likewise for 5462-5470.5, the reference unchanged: 0.07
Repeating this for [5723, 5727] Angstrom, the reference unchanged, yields 0.03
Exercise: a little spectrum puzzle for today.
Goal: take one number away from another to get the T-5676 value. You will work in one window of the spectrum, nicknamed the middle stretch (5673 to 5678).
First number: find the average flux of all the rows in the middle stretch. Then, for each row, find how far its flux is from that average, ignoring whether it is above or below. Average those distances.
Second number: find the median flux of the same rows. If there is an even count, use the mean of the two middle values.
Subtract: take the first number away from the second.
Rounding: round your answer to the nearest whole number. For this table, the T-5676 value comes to 98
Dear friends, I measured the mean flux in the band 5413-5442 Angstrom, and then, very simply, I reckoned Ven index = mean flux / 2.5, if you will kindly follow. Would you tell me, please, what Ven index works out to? 41.4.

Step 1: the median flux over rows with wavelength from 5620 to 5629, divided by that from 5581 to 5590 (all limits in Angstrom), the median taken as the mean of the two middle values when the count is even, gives 0.939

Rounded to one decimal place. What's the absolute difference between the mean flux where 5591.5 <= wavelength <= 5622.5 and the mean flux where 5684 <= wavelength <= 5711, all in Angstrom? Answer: 2.7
